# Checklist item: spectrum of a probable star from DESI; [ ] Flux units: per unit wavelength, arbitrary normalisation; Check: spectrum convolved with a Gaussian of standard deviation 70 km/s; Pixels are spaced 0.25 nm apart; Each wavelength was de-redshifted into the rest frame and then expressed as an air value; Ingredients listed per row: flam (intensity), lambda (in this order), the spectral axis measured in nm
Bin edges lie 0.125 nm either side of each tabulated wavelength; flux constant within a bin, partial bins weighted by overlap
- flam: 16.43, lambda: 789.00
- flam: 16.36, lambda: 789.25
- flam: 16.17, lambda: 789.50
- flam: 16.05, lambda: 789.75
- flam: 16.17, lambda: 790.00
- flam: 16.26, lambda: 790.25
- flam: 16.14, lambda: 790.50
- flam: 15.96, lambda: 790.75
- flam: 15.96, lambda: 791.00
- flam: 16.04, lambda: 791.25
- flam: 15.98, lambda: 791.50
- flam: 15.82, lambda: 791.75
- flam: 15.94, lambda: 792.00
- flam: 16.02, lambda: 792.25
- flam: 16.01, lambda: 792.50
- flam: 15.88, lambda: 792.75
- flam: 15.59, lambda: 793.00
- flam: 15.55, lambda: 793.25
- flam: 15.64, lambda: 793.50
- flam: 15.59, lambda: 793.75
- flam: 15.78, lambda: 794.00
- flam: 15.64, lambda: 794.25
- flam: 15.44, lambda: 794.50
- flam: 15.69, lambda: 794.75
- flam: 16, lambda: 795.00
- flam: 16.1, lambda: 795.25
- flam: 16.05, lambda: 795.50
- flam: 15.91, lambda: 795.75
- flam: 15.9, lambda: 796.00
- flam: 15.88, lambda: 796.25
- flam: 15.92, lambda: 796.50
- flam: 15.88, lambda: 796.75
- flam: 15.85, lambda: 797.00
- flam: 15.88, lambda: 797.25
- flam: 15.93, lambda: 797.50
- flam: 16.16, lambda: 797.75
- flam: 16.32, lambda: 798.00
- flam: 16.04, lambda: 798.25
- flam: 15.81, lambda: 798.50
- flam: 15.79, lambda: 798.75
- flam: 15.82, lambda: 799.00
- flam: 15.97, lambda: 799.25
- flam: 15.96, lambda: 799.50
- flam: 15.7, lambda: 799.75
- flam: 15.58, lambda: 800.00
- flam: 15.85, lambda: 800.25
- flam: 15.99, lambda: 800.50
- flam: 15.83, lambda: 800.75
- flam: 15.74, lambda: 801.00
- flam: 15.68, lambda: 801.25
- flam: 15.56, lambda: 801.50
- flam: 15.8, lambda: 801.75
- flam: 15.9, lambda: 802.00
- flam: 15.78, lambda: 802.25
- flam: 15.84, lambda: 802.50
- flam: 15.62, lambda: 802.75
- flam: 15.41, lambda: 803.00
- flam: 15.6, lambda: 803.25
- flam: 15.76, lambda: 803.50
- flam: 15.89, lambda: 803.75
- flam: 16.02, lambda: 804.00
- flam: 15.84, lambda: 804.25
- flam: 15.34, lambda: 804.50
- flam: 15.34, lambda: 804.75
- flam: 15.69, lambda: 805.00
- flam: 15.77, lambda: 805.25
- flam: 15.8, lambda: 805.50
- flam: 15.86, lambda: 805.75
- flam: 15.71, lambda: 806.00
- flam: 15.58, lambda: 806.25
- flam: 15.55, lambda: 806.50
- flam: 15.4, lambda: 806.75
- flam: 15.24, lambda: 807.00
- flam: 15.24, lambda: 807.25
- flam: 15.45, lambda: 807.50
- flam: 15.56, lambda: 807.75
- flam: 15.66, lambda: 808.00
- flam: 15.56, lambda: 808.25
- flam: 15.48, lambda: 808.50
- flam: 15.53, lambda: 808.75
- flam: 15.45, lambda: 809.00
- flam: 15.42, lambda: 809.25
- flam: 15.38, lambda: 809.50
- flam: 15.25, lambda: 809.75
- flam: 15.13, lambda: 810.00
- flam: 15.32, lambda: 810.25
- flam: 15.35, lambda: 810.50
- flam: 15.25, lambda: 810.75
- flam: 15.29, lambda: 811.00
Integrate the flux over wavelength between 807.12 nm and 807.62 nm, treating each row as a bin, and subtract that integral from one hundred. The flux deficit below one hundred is 92.3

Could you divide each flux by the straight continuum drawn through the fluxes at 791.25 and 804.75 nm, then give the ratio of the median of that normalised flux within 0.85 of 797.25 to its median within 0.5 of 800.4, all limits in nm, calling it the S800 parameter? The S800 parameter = 0.992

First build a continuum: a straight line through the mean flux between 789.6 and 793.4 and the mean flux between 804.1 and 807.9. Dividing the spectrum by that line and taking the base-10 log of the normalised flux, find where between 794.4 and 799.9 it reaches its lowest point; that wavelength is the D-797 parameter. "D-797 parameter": 794.50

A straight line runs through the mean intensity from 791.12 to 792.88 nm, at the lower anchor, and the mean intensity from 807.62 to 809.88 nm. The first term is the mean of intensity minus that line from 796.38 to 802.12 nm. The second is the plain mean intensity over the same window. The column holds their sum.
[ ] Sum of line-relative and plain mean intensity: 16.0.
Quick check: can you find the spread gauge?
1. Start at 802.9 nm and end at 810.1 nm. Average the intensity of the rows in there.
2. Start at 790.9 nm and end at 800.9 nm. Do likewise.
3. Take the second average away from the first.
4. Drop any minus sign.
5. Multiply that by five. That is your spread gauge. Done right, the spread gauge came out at 1.6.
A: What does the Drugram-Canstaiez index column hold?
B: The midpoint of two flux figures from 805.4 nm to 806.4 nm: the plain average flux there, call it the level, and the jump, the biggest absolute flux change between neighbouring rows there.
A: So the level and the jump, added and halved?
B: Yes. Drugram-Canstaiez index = 7.94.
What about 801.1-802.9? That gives 7.99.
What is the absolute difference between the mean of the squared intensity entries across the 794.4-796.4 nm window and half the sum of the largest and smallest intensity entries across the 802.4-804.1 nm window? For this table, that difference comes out 236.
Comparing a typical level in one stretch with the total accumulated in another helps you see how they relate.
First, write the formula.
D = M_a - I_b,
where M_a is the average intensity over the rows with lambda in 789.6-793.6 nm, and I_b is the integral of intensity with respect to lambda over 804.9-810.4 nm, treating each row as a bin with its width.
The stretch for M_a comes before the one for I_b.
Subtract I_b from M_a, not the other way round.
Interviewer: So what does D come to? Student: -69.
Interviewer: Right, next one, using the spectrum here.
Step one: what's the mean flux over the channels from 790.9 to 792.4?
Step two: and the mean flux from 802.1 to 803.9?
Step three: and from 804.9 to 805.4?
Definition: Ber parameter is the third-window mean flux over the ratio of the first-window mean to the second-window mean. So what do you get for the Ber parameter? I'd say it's 15.5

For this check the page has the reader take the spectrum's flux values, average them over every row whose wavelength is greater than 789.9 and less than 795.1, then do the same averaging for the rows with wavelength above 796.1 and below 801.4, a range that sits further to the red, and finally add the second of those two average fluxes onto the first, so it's 31.7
